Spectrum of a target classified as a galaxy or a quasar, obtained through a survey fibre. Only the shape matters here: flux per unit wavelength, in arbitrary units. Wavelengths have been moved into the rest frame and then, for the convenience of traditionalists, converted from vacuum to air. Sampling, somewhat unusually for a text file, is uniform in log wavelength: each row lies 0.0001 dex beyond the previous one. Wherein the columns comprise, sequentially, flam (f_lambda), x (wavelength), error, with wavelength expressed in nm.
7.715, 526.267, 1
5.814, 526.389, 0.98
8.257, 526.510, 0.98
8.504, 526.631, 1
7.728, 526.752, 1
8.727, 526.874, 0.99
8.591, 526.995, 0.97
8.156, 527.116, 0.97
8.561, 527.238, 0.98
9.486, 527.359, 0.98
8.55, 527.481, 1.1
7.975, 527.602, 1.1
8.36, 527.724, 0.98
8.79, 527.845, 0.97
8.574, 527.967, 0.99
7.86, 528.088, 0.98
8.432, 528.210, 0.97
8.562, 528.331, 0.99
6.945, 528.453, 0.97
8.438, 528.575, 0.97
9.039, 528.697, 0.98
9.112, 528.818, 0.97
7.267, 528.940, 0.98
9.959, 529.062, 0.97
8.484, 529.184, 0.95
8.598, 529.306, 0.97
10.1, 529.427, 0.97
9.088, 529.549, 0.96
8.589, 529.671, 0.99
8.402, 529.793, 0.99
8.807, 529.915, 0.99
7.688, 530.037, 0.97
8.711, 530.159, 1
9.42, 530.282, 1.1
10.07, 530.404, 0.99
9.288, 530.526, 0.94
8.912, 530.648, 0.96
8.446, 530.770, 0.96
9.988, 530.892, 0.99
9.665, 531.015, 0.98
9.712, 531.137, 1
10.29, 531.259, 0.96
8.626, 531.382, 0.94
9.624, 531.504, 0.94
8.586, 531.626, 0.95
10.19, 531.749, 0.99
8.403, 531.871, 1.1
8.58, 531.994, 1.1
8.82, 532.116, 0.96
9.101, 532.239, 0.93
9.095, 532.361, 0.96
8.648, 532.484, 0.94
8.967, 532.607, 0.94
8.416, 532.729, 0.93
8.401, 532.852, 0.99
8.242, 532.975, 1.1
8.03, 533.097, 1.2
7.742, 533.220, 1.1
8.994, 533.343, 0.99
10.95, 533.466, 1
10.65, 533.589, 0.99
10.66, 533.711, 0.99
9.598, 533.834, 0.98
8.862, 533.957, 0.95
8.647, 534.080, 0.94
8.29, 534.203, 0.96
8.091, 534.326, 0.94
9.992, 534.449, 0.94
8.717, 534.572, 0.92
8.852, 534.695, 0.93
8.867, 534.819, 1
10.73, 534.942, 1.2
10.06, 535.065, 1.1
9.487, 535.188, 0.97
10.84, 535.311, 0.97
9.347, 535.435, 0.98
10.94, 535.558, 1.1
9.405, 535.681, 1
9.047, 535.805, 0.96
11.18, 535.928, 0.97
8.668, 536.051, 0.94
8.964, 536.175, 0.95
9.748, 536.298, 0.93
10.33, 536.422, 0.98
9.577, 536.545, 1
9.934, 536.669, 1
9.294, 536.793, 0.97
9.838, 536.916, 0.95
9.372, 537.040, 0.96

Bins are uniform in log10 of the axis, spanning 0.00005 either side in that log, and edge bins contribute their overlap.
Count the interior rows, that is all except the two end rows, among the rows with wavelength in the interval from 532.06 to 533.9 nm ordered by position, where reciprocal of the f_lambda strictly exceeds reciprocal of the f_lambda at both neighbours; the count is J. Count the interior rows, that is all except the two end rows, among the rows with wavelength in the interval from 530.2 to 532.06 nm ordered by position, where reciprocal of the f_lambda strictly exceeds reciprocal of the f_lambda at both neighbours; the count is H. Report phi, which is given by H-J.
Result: 2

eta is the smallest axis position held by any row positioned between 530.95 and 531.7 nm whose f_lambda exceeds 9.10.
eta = 531.015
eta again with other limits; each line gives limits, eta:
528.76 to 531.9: 528.818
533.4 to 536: 533.466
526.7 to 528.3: 527.359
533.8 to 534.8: 533.834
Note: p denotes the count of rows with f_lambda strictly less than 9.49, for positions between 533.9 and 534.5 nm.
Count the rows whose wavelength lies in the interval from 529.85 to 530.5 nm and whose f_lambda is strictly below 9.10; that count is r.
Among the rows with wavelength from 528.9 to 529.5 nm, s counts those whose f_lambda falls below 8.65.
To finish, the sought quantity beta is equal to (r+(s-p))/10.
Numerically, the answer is 0.20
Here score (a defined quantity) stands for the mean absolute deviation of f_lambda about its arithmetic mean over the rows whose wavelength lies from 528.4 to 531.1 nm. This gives 0.65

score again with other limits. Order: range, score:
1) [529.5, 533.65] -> 0.63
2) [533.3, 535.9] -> 0.79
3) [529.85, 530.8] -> 0.51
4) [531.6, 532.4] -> 0.42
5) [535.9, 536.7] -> 0.61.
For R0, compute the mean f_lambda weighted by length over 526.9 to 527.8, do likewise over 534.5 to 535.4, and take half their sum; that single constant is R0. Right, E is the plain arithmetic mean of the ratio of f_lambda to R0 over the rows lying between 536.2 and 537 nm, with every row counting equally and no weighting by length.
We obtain 1.08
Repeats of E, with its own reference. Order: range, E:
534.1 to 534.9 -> 0.97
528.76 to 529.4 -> 0.96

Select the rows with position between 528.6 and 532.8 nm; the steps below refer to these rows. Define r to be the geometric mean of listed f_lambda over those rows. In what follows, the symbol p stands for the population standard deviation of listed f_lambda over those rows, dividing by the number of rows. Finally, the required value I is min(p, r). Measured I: 0.69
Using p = 0.69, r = 9.0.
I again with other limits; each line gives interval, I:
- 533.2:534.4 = 1.10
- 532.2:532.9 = 0.30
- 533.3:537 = 0.85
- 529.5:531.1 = 0.65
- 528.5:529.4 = 0.76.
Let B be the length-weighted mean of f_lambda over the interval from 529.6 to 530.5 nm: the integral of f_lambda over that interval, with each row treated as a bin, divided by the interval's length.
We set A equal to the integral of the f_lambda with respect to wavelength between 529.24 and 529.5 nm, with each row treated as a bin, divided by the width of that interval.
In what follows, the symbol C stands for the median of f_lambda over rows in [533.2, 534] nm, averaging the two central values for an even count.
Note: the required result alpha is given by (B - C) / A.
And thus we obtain -0.08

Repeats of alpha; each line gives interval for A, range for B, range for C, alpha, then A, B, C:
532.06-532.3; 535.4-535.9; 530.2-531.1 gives 0.04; 9.0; 9.8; 9.4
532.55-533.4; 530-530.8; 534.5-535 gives 0.02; 8.4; 9.0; 8.9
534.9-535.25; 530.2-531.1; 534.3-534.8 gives 0.06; 10.1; 9.4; 8.8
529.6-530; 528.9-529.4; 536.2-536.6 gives -0.12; 8.6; 8.7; 9.7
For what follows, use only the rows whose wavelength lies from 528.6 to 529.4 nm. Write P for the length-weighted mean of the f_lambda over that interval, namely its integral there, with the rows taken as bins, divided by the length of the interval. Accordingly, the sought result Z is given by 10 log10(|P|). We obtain 9.44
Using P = 8.8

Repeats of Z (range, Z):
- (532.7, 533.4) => 9.19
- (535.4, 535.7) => 10.02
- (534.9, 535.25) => 10.03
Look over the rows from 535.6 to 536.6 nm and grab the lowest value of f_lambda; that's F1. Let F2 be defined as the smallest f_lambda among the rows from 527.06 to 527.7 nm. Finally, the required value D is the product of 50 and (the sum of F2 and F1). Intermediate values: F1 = 8.668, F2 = 7.975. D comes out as 832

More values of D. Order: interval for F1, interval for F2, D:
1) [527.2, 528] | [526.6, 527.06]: 785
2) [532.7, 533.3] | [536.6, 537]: 852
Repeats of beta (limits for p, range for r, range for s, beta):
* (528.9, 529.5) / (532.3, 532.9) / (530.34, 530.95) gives 0.30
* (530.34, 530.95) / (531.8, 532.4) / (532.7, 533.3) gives 0.60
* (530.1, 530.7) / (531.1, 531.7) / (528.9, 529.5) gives 0.10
